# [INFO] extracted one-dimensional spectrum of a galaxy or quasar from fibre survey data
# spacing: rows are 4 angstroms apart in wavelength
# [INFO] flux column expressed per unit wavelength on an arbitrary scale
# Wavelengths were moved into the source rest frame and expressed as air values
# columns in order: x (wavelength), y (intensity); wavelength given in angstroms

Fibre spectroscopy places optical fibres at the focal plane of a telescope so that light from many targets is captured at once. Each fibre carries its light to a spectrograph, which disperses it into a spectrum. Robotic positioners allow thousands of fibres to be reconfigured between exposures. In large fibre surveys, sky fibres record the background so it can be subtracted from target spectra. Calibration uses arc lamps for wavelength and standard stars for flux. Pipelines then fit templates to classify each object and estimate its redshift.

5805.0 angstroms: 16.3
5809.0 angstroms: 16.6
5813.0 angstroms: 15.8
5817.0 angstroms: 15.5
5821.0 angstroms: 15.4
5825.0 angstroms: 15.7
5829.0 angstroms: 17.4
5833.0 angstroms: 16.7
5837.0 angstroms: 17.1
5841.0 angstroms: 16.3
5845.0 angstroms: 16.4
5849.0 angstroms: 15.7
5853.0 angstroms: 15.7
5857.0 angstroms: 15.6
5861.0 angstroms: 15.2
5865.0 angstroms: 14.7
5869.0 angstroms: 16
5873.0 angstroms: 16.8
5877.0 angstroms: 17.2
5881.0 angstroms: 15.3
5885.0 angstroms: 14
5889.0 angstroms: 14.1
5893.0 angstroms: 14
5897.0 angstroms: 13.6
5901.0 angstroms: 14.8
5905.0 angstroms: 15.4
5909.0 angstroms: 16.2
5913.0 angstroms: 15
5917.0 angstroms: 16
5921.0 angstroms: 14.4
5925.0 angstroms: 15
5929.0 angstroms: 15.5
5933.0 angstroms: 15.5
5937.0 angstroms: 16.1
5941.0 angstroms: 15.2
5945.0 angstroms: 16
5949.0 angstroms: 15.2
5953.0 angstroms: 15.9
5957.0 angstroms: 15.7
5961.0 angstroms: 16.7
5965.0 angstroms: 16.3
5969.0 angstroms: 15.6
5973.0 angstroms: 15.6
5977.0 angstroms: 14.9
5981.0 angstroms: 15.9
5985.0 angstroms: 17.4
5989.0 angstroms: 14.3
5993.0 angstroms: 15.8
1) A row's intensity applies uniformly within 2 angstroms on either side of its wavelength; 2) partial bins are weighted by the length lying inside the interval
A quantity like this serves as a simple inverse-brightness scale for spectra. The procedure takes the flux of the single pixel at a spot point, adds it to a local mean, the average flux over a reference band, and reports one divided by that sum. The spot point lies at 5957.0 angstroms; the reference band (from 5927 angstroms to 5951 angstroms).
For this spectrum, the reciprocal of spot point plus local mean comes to 0.0320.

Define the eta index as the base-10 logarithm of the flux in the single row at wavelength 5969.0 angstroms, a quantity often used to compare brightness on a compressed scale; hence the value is 1.19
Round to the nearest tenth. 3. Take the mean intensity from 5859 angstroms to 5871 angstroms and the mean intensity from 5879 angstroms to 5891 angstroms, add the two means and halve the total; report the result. 14.9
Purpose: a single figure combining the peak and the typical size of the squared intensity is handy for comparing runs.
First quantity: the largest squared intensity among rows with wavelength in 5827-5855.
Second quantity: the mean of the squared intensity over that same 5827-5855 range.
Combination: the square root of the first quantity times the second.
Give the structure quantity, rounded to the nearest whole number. 287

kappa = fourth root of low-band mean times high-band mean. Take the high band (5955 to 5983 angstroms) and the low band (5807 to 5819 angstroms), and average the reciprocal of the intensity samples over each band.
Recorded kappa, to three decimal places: 0.251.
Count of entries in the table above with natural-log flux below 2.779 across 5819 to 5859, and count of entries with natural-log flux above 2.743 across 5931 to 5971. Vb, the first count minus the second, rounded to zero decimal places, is -2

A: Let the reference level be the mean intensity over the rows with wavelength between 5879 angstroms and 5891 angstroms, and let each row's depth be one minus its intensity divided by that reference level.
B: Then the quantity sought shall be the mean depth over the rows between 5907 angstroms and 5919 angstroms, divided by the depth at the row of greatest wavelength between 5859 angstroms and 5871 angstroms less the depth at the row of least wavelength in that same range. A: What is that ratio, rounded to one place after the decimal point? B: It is 1.6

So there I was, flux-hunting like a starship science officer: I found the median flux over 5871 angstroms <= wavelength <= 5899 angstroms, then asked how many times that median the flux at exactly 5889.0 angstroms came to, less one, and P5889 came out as 0.00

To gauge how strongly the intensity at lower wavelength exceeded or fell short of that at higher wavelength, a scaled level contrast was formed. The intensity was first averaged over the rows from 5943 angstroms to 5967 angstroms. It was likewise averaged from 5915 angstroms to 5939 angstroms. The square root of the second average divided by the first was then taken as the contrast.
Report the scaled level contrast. 0.98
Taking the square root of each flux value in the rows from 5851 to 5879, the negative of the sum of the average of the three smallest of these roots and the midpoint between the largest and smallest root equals -7.88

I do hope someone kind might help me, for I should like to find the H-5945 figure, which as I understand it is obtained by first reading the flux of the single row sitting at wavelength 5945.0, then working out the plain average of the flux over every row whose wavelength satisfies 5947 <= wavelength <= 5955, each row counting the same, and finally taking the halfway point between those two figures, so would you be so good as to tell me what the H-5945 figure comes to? 15.8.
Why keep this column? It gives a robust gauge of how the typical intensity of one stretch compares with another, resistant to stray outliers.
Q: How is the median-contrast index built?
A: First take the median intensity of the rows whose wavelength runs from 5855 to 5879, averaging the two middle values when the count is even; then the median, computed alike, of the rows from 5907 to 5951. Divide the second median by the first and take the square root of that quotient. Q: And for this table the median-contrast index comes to 0.99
